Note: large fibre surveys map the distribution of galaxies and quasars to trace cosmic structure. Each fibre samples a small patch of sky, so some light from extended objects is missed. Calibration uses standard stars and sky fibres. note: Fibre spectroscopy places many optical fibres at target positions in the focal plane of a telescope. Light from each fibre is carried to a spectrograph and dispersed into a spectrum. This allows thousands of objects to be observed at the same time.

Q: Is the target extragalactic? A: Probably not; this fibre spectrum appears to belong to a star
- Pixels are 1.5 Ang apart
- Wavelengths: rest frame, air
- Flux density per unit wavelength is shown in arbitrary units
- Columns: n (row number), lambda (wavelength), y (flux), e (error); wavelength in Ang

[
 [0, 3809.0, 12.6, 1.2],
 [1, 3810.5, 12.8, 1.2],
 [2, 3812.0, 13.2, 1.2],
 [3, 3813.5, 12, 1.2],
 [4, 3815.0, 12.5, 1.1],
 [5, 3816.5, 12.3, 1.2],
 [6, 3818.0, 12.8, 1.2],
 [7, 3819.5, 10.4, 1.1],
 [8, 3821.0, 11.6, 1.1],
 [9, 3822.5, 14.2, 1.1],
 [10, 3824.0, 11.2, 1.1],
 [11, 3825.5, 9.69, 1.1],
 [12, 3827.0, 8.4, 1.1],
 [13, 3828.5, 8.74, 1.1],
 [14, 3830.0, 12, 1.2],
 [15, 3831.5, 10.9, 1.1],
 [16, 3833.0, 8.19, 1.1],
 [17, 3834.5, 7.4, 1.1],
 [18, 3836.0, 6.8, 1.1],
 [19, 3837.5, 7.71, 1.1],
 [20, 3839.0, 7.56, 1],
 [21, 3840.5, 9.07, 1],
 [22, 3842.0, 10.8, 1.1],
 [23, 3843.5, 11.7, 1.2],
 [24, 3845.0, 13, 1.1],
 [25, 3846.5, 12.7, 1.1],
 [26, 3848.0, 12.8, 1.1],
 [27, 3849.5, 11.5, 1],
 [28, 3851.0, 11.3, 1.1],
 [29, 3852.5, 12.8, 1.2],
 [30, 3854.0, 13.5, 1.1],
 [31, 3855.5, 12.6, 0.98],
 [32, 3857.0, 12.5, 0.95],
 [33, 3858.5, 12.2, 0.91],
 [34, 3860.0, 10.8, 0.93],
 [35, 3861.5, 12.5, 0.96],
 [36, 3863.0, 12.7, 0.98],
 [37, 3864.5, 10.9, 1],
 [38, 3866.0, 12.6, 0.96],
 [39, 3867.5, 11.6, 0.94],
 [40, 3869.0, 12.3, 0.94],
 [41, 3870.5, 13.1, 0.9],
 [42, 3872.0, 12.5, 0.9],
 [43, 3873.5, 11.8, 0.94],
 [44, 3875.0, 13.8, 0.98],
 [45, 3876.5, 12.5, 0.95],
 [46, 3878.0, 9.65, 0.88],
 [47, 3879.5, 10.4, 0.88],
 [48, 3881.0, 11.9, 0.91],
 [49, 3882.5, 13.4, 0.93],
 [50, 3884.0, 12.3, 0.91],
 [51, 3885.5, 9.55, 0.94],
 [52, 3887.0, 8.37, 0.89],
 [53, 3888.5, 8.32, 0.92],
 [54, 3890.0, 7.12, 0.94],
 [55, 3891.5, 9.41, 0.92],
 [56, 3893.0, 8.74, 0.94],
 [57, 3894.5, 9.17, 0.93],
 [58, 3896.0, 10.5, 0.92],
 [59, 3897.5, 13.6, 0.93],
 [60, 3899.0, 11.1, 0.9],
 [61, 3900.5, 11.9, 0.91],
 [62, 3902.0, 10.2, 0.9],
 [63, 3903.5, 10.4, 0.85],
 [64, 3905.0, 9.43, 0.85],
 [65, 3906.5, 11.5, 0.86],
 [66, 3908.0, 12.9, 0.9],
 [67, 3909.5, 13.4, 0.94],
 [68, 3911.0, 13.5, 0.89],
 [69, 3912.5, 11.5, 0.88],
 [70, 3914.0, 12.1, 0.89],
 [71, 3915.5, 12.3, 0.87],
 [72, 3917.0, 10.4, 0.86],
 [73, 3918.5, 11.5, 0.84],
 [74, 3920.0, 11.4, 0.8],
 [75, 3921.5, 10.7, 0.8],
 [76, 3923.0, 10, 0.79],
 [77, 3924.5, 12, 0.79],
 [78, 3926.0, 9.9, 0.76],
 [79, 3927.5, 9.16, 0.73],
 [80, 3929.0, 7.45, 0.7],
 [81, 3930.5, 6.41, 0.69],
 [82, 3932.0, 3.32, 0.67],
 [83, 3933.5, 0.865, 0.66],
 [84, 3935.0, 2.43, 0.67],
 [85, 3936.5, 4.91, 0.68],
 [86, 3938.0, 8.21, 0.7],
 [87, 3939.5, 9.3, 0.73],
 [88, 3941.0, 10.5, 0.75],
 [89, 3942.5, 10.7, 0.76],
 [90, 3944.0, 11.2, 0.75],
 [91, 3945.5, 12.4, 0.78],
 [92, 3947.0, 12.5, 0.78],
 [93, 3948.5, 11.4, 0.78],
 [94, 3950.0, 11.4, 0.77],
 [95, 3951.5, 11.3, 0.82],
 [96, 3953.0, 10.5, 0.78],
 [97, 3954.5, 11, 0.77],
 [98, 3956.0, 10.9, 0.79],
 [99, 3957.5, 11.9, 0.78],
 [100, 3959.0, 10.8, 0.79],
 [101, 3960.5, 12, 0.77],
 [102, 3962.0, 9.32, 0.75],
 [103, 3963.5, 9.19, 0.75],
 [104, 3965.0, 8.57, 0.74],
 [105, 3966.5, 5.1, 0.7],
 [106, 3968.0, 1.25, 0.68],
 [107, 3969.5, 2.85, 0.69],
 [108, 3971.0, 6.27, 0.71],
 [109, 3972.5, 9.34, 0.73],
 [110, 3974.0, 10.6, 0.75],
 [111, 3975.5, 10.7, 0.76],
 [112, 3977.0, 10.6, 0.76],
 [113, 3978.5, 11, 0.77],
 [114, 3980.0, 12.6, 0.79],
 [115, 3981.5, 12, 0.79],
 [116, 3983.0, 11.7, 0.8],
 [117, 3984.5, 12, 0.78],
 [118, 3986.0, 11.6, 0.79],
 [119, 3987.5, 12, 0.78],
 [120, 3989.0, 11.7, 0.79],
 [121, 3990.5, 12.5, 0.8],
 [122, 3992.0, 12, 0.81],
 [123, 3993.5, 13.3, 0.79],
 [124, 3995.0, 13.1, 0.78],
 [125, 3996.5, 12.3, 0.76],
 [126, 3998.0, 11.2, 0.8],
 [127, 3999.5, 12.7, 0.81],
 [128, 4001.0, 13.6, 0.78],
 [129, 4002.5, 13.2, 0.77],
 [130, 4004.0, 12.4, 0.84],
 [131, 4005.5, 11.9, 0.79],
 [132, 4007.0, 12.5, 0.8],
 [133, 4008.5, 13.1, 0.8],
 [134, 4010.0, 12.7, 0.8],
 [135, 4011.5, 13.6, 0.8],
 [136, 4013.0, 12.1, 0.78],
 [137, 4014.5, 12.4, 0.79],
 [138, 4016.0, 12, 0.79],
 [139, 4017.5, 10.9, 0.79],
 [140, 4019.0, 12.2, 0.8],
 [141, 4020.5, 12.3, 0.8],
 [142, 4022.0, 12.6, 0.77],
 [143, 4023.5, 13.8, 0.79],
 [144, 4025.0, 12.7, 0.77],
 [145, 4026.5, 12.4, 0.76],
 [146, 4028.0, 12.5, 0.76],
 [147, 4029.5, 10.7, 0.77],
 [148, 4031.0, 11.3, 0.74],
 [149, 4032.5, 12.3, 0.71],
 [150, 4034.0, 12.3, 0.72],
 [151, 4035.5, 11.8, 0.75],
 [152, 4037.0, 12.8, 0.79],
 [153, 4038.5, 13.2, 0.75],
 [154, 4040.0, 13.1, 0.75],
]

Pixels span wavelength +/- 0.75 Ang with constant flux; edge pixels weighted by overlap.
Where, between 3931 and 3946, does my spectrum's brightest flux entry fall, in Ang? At 3945.5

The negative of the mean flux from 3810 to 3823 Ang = -12.4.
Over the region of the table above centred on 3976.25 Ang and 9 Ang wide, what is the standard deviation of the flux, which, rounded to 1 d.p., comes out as 1.0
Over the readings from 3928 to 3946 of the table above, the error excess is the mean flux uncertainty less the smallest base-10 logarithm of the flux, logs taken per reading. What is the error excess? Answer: 0.8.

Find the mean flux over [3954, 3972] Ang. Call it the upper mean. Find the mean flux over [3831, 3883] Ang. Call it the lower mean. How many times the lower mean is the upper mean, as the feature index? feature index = 0.73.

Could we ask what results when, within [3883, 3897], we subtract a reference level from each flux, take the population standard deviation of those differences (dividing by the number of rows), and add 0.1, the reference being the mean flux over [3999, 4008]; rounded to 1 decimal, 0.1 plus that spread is 1.5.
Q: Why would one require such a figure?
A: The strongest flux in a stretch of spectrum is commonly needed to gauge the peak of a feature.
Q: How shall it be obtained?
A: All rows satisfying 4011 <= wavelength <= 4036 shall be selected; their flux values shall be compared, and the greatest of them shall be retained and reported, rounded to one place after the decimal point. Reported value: 13.8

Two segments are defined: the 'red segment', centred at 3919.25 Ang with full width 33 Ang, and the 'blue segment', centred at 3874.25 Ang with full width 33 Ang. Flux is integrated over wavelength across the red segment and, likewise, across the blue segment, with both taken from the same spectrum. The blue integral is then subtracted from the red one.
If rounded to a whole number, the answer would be -57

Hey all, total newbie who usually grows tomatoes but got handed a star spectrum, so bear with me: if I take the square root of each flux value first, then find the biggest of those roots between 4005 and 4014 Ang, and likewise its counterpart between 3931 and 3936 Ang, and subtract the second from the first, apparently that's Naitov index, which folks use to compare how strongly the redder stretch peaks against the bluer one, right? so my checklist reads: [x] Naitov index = 1.9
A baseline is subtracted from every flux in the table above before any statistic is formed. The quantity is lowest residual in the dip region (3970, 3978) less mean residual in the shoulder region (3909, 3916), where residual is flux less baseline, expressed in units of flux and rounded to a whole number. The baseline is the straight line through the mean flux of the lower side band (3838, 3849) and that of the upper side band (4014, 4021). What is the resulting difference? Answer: -7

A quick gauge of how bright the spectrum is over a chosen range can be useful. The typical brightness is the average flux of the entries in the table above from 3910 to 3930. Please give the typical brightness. 10.9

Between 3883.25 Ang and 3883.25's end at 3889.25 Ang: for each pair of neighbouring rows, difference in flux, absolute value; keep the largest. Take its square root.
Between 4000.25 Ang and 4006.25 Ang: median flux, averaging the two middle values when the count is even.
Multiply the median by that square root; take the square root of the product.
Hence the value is 4.6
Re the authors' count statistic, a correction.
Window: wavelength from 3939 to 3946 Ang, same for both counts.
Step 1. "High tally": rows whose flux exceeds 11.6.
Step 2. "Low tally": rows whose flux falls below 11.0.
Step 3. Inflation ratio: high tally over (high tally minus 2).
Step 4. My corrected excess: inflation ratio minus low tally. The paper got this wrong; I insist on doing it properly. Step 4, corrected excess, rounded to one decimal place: -4.0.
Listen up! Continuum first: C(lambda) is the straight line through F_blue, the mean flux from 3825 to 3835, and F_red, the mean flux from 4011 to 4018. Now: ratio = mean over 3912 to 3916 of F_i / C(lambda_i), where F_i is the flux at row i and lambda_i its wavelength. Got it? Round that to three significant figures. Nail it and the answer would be 1.12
